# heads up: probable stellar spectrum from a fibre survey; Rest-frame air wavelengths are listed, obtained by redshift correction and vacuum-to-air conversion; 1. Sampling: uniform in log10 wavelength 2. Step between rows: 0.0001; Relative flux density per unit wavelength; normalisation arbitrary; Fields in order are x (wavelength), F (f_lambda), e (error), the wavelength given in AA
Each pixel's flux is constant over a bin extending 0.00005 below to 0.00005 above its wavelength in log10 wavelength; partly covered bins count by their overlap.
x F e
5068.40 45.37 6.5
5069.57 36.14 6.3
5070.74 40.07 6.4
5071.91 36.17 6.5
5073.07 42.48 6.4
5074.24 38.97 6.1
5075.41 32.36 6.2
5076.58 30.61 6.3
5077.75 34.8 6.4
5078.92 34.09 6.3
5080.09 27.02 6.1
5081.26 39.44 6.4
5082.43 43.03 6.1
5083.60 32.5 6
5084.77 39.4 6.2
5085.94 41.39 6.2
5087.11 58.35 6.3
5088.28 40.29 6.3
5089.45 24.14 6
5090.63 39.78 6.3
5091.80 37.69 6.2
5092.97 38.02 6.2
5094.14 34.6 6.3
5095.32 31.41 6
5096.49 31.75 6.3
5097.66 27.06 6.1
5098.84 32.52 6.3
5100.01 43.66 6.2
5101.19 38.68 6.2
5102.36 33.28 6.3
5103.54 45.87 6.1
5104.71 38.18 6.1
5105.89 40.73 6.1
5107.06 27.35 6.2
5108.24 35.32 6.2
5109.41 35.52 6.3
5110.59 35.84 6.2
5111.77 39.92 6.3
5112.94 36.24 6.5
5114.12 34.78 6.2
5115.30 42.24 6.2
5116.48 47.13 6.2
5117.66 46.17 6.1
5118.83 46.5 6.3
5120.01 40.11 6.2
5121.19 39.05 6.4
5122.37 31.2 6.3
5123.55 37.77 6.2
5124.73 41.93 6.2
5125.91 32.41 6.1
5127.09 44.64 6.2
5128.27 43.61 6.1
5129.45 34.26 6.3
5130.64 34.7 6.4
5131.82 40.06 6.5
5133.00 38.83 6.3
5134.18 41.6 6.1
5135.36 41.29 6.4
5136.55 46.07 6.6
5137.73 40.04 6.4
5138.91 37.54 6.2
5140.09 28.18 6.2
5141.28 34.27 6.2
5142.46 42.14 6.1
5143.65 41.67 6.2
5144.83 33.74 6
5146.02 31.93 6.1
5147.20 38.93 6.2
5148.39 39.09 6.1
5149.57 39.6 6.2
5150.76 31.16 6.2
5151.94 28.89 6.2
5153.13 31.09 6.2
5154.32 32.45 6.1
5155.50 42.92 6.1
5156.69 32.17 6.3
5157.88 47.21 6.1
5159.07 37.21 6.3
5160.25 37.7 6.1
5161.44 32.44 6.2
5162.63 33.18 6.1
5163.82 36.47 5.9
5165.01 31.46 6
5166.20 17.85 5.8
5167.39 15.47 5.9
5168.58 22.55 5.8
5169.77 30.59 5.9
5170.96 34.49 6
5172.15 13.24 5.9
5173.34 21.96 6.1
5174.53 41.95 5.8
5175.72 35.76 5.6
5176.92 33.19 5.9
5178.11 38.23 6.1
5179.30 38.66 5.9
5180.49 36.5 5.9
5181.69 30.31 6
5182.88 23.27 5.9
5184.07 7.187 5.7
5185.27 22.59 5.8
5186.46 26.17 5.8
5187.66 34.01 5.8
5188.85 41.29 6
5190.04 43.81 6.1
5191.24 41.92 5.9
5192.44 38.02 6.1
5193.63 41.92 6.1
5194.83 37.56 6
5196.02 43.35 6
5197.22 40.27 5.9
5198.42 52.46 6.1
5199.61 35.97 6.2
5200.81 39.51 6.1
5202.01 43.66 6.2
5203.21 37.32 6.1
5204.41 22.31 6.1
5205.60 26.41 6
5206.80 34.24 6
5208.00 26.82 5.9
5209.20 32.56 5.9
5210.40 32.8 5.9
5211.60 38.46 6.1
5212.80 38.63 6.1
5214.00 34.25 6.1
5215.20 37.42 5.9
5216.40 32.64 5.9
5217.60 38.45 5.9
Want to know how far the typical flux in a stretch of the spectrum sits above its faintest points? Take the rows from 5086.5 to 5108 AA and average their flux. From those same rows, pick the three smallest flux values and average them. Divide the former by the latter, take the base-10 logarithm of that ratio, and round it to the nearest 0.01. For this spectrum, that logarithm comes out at 0.15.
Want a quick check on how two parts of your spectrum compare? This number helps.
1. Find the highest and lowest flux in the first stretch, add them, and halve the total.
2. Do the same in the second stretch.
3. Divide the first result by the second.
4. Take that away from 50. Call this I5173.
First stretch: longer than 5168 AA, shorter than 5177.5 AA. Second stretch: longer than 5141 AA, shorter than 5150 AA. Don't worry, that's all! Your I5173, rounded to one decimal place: 49.3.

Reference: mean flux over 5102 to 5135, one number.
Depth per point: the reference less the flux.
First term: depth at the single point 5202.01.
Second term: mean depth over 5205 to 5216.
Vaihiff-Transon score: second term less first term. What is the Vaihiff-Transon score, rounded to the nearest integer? 10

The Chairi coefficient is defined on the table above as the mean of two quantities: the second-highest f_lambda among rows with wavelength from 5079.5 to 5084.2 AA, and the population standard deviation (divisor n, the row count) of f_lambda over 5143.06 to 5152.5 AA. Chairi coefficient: 21.9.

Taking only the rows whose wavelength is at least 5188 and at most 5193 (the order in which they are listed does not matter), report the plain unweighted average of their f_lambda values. 41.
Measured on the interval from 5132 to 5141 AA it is 39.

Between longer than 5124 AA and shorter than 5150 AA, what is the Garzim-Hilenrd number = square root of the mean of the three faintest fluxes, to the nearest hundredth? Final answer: 5.55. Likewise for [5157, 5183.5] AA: 3.94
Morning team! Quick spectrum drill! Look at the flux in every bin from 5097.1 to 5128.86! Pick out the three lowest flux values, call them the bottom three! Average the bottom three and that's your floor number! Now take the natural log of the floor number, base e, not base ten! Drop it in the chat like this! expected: 3.4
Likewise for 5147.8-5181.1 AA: 2.7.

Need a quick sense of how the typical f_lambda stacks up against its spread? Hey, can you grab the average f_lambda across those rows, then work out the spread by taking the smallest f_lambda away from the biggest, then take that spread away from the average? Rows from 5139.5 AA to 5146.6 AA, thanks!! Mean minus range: 21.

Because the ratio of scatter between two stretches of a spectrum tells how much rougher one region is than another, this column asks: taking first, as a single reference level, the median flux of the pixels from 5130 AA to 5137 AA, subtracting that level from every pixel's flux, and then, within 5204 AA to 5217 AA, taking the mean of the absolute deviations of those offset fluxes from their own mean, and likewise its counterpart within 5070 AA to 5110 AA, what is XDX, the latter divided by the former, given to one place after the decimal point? 1.2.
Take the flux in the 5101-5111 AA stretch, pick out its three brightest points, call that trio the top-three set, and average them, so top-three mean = 41.8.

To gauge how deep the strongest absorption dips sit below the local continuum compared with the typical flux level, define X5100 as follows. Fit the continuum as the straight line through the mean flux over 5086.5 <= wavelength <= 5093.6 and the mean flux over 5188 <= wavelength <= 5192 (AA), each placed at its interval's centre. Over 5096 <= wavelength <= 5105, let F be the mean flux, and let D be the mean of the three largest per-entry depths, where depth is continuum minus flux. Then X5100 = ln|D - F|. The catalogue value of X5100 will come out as 3.29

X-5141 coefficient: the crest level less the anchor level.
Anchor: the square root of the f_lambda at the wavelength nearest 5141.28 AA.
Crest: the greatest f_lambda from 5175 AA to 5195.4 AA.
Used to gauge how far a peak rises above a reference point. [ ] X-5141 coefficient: 38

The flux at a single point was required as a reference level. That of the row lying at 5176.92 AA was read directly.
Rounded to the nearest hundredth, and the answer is 33.19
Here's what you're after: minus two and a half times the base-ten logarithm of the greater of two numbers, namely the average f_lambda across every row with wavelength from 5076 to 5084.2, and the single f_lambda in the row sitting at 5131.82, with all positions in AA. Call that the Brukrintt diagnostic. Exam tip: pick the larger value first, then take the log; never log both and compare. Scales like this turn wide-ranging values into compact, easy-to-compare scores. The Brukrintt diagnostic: -4.01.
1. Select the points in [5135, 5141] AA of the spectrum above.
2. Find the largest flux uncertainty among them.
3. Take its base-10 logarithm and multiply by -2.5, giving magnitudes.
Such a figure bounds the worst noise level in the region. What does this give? -2.049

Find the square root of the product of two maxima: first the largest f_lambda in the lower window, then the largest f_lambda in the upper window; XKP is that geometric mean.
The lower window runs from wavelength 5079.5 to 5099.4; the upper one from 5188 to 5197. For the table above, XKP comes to 51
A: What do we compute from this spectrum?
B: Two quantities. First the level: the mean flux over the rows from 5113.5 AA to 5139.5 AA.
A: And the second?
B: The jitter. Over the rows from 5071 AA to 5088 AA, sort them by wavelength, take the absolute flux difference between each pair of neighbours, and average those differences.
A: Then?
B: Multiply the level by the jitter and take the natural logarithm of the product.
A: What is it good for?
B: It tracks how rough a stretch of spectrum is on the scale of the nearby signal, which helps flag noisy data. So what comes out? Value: 5.54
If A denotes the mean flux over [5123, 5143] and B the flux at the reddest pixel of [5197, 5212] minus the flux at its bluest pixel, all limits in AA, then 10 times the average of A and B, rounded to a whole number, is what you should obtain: 185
